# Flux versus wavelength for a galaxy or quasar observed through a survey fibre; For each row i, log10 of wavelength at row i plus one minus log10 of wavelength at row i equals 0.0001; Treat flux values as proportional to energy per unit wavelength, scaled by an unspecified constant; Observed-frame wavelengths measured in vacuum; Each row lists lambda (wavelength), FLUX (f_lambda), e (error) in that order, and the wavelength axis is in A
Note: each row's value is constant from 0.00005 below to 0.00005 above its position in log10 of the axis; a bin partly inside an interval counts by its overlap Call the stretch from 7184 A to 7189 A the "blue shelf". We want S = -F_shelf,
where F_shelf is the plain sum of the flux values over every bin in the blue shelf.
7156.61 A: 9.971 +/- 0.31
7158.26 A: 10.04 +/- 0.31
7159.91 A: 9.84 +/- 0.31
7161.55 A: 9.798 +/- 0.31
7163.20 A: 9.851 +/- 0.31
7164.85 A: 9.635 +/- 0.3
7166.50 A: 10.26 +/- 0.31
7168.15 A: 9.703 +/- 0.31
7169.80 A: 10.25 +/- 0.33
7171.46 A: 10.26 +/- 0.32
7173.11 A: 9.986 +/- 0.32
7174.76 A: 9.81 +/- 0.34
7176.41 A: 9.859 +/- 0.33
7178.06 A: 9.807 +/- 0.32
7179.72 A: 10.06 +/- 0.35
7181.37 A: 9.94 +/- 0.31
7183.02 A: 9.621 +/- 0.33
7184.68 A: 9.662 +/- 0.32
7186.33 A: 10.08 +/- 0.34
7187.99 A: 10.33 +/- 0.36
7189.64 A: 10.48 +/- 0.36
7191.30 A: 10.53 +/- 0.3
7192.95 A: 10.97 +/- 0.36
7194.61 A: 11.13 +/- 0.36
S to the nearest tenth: -30.1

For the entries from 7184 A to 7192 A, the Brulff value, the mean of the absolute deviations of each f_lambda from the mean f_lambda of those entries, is 0.28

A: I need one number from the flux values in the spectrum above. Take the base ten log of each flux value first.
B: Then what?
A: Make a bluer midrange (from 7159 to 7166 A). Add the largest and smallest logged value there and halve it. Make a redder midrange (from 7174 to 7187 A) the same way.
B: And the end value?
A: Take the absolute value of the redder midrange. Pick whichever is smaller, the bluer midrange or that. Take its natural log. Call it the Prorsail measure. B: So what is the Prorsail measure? -0.0114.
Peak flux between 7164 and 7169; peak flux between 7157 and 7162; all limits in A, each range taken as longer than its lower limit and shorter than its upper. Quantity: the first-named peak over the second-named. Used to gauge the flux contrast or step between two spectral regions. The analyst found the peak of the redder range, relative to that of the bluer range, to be 1.022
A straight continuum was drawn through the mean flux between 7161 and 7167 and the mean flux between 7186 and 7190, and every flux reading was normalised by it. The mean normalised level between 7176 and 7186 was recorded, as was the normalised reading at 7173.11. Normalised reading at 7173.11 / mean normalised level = 1.03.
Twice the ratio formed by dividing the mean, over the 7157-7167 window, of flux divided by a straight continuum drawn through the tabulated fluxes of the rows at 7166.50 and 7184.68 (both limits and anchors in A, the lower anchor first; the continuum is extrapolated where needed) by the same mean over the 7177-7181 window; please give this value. 1.89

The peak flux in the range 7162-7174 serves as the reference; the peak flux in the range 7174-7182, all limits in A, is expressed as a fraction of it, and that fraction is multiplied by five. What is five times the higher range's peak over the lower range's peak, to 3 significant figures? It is 4.90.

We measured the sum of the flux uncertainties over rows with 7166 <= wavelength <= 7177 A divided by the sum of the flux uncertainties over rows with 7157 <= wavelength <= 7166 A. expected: 1.5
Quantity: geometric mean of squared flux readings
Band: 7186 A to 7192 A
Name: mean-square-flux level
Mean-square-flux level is 107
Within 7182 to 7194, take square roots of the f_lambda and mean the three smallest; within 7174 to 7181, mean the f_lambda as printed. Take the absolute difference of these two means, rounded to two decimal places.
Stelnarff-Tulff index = 6.76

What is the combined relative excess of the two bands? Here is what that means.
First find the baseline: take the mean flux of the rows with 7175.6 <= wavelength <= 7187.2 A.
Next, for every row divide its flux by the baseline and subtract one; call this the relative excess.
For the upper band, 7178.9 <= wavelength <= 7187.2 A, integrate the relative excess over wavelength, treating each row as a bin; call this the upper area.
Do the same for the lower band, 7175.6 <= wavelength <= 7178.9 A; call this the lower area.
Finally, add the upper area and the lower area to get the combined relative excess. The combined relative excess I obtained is 0.00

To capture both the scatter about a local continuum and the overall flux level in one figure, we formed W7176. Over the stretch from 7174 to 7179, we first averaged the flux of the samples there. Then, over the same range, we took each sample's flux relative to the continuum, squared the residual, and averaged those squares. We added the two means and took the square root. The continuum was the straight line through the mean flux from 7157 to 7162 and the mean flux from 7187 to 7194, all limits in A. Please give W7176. 3.17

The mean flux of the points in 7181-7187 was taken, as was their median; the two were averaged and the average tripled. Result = 29.4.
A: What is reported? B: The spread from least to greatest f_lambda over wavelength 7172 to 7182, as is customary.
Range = 0.25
